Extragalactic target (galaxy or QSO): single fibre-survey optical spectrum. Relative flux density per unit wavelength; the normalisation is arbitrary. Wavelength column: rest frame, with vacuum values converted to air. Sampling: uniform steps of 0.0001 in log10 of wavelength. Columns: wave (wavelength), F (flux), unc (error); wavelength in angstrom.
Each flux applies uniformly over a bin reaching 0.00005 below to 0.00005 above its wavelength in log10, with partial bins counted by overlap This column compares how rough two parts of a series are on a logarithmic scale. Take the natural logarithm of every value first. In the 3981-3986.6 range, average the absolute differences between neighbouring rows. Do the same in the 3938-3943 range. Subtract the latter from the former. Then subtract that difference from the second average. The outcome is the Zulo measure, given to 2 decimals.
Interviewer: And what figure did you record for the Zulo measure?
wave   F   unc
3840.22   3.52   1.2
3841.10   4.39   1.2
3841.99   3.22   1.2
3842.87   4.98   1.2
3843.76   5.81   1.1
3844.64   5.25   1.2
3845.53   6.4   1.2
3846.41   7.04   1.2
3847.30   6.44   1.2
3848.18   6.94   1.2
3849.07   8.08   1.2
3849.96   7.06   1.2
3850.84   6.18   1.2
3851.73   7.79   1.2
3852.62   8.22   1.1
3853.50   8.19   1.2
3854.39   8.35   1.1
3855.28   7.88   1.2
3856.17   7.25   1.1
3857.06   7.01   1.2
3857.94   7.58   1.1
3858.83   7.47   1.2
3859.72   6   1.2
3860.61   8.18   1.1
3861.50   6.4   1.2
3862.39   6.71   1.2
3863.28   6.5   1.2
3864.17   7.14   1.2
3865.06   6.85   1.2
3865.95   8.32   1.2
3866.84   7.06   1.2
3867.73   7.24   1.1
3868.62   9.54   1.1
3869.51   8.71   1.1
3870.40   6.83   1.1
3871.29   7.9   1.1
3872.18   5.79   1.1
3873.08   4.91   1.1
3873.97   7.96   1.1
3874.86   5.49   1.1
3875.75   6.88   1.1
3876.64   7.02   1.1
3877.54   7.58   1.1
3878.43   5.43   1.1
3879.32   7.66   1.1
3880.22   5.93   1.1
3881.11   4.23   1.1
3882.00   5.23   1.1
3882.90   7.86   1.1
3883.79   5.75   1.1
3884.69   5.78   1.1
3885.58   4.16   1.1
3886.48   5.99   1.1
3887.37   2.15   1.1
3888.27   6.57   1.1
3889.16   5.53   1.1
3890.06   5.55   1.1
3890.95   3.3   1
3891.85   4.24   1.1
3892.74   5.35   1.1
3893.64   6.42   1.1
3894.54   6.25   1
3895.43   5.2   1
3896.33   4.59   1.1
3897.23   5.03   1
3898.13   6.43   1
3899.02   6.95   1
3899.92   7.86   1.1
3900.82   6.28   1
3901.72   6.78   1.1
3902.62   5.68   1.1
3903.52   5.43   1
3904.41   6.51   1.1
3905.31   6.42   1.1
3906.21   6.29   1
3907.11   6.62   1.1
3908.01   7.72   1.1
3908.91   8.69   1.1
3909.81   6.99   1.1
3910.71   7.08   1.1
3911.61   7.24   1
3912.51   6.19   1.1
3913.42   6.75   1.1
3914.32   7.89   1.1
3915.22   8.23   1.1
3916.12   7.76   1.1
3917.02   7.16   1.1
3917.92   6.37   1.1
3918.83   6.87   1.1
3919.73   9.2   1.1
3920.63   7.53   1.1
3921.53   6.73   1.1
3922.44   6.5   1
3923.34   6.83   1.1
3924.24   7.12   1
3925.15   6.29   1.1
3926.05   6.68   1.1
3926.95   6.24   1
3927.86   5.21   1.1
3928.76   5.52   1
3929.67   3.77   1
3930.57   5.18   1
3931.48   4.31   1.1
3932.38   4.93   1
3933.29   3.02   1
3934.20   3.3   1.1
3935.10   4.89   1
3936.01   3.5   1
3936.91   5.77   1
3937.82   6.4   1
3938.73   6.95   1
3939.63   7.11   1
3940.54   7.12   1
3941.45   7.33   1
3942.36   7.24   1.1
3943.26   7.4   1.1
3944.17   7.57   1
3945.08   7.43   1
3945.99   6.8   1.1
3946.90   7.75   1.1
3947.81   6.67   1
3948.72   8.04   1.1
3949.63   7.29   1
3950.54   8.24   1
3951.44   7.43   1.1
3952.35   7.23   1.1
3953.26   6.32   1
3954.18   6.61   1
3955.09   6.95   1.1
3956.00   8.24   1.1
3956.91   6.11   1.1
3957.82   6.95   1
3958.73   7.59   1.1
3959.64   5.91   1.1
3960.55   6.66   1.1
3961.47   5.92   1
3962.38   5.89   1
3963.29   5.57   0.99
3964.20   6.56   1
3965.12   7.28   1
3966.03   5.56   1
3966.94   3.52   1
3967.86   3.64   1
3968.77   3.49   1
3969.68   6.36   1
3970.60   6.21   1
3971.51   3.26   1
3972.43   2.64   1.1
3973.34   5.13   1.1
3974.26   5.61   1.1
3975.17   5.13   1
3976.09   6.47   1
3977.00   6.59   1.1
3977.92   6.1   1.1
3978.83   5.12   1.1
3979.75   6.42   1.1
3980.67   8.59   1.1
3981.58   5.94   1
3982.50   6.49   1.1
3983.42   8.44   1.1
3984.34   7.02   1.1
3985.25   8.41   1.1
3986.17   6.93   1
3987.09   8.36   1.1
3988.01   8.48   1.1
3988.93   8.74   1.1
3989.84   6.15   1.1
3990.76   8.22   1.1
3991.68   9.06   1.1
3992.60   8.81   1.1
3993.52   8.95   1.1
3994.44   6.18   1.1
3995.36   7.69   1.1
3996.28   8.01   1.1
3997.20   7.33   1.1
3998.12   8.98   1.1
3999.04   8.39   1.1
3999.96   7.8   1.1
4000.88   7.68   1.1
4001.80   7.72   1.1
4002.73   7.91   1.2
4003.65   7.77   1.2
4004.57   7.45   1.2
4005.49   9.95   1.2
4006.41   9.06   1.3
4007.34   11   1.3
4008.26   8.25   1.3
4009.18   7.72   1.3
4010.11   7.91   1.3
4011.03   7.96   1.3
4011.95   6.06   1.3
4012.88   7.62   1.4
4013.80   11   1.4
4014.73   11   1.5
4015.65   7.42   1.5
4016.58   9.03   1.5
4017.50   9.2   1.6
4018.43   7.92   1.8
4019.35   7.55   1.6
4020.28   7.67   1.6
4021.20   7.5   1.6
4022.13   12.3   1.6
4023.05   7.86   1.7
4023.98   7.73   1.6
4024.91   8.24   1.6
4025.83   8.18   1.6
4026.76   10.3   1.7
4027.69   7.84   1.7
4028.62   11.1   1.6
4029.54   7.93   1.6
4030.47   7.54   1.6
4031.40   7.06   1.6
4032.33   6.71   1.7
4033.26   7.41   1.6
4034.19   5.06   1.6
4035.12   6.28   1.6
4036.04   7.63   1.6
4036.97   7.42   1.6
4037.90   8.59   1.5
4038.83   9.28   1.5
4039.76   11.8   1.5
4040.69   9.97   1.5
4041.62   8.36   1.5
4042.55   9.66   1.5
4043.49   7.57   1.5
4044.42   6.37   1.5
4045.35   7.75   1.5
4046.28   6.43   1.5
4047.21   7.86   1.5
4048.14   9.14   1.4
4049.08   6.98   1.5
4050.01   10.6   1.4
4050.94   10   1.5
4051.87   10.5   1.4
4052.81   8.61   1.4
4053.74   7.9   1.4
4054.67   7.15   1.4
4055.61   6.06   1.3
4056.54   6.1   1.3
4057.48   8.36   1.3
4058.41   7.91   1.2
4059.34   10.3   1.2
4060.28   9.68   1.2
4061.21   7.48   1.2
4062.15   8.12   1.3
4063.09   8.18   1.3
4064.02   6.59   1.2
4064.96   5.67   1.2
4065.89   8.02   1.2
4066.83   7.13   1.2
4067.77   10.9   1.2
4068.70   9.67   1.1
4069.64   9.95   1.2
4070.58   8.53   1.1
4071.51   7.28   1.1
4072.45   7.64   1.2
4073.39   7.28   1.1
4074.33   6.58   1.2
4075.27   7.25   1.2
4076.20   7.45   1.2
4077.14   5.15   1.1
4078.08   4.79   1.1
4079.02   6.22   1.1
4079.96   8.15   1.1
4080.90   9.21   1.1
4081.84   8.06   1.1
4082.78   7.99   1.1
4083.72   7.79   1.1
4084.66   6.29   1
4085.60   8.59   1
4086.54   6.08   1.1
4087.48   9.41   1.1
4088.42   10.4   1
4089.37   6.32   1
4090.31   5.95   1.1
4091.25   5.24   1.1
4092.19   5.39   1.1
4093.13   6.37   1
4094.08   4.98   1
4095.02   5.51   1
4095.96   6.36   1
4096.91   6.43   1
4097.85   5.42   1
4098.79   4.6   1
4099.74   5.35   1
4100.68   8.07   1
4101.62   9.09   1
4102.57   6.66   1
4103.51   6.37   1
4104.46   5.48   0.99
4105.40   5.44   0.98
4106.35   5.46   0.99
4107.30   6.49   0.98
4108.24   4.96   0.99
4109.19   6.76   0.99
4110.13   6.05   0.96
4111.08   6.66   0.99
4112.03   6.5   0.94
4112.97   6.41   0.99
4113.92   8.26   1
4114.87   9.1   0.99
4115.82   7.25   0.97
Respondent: -0.15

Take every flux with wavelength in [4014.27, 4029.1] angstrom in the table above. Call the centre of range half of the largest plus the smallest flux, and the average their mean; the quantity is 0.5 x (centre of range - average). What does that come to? 0.53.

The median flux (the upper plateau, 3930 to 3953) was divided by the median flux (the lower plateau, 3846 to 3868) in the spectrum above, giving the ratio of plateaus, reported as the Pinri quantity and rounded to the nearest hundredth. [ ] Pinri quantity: 1.00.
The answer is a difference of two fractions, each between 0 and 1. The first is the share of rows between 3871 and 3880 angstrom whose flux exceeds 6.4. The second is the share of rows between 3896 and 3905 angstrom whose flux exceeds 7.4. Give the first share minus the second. 0.5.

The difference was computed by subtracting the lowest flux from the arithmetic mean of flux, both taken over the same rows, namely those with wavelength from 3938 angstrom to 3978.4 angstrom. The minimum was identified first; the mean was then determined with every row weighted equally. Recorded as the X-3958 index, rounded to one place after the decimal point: 3.7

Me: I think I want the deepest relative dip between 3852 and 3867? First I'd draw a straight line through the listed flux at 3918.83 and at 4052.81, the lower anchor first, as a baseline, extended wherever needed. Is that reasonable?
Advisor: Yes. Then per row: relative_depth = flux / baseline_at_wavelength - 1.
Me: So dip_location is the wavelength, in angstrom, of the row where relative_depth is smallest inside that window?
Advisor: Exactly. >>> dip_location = 3859.72 angstrom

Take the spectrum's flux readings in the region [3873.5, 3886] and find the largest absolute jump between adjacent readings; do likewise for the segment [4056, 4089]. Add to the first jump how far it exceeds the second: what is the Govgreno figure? 1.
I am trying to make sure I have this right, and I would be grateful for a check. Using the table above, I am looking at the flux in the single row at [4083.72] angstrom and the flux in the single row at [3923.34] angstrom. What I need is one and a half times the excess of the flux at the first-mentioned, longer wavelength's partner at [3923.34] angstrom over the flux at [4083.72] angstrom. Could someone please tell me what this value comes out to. -1.4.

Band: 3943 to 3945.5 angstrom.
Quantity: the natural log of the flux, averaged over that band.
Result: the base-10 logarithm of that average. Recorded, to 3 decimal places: 0.303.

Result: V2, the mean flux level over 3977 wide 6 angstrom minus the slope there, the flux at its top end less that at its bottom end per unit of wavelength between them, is 5.8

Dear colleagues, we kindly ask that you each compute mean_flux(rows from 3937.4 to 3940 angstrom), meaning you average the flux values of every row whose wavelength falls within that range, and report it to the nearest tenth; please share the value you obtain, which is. 6.8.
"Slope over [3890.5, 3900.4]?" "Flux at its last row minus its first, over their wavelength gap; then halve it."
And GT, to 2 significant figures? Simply 0.25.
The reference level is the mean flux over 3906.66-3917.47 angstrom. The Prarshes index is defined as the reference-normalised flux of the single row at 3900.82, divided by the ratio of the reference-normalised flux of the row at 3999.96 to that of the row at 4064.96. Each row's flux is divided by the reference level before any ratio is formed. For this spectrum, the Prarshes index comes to 0.62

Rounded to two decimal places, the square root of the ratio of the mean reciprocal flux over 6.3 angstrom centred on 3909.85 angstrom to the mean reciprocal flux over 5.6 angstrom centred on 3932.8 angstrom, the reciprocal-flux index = 0.76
